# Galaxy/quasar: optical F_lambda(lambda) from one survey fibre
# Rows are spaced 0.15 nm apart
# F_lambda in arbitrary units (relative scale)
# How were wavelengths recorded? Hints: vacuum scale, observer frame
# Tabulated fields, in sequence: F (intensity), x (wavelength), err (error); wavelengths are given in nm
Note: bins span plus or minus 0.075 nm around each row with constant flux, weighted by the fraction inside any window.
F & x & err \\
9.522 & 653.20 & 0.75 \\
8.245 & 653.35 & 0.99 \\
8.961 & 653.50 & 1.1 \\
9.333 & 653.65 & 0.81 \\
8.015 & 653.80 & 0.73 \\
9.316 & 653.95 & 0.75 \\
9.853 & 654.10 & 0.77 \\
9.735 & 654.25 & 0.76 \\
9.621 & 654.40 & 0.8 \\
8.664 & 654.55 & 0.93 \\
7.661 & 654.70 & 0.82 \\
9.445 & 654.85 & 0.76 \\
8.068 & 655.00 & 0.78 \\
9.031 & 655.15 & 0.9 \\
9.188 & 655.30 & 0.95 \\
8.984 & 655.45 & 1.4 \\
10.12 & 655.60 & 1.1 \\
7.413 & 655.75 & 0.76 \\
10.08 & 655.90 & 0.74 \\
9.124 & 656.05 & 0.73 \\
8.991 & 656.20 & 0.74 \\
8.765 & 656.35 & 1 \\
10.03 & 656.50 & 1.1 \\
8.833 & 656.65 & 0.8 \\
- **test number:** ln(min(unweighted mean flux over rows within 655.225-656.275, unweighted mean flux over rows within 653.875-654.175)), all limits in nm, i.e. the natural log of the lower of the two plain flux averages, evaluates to 2.21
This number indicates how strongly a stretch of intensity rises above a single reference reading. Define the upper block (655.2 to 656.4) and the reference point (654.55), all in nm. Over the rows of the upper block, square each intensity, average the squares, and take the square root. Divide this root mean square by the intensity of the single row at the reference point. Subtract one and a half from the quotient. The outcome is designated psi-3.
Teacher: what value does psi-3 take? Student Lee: -0.45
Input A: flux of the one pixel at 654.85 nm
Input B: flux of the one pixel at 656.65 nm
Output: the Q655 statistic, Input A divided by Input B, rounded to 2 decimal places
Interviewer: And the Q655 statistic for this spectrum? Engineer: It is 1.07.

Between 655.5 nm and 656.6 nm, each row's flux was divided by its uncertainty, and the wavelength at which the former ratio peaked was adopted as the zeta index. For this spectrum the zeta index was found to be 655.90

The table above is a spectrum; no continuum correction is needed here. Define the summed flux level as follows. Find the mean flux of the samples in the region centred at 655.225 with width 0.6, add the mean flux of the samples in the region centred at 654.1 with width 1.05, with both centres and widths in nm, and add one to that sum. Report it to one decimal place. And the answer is 19.0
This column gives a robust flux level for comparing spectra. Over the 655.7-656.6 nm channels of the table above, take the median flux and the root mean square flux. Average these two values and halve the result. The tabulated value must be 4.54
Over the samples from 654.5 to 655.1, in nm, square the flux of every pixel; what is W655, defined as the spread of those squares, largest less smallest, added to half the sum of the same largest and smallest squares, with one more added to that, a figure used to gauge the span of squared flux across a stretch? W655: 105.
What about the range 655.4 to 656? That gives 127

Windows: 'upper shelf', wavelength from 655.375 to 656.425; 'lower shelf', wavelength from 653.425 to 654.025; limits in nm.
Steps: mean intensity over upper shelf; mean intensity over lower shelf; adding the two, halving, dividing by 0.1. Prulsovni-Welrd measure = 89.9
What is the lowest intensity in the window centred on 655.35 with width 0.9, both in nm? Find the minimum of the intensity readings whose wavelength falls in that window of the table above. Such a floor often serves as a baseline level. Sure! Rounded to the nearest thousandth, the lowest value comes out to 7.413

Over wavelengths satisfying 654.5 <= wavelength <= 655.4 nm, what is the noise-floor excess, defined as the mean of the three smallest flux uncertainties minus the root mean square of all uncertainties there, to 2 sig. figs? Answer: -0.073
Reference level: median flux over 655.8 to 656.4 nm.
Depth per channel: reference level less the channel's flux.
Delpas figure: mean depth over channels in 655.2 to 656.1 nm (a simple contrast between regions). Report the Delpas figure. -0.09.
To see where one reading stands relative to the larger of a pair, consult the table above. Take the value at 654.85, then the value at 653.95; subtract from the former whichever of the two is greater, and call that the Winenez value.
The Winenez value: 0.00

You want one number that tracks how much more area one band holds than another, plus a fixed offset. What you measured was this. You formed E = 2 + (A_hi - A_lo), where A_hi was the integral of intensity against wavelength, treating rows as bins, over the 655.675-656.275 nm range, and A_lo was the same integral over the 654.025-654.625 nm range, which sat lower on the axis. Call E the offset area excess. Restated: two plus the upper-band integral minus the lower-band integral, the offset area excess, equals 1.66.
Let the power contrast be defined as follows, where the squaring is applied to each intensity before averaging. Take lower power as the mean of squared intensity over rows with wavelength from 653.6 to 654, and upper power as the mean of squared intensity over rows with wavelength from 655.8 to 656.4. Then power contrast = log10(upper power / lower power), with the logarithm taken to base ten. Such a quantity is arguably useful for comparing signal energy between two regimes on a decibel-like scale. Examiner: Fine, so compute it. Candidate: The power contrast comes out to 0.033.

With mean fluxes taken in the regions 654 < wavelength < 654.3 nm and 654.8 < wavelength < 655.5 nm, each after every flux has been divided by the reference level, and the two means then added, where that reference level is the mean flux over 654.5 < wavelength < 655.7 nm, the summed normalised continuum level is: 2.11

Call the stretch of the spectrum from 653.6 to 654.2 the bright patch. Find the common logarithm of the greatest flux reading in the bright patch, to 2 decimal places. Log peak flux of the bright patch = 0.99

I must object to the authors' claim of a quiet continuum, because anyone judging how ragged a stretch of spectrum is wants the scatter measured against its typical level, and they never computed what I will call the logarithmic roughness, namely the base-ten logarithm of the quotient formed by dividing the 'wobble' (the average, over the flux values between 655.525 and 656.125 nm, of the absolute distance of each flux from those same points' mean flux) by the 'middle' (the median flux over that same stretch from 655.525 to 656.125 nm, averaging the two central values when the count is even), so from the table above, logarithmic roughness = -1.02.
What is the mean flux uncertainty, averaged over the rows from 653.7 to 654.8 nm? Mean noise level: 0.79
